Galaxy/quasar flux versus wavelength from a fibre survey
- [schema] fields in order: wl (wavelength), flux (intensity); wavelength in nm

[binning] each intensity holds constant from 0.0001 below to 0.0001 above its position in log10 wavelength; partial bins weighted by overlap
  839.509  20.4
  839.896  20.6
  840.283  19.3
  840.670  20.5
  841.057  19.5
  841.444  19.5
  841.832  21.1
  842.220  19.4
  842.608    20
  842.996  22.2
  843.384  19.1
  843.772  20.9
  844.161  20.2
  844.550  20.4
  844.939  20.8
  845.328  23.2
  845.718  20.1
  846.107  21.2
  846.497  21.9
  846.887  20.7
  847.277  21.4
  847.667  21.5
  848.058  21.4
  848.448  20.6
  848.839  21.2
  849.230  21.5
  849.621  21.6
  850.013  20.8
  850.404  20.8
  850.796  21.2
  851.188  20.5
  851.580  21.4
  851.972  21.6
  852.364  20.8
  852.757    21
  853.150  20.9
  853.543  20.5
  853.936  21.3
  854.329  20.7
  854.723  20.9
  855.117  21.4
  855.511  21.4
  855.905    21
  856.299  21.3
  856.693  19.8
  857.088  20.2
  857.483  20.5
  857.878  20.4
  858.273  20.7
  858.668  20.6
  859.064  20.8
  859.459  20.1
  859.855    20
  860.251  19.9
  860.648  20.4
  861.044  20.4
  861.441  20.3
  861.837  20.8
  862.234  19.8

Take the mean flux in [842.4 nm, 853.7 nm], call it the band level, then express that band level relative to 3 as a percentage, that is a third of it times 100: 700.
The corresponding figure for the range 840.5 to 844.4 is 675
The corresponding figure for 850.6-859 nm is 695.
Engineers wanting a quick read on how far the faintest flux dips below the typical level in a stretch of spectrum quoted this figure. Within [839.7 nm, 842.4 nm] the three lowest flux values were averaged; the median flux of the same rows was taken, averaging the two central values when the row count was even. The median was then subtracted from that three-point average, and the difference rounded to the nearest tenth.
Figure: -0.1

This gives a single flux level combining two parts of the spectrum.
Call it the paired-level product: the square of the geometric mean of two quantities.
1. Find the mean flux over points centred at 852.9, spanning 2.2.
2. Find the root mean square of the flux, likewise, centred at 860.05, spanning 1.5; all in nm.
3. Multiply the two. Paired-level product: 422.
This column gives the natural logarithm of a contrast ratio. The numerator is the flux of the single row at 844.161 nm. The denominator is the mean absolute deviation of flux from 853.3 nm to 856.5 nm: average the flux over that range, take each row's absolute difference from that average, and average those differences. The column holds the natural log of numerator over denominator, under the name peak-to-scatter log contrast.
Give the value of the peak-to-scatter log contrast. 4.25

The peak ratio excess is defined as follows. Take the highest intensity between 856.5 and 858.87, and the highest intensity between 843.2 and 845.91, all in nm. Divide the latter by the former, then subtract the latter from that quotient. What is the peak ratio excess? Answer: -22.08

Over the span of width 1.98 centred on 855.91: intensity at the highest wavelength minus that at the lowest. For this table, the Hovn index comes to -1.6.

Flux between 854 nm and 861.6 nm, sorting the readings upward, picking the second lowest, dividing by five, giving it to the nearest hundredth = 3.98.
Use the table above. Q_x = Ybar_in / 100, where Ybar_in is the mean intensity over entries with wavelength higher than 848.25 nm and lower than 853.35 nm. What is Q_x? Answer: 0.211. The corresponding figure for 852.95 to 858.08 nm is 0.208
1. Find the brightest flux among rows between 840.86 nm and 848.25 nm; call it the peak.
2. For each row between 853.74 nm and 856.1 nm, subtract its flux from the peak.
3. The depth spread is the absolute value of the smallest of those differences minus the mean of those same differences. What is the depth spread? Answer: 0.28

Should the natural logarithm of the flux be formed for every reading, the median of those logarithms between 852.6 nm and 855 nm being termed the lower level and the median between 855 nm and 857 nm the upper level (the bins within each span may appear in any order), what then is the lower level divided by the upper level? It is 0.99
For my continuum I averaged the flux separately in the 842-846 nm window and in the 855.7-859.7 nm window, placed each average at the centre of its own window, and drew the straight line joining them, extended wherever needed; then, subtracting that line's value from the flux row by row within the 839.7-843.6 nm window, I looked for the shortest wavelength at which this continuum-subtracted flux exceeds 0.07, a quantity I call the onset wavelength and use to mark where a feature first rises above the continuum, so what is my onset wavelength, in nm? 841.832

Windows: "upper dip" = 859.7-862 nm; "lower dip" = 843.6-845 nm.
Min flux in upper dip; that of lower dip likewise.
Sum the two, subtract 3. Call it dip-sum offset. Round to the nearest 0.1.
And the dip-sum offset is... 37.1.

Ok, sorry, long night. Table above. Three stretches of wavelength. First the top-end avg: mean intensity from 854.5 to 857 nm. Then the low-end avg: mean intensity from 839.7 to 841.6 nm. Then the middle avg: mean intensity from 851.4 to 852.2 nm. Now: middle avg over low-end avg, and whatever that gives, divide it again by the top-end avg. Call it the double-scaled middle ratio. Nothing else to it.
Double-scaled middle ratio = 0.0516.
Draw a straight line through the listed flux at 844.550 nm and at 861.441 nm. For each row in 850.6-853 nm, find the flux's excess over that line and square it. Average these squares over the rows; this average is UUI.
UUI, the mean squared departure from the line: 0.66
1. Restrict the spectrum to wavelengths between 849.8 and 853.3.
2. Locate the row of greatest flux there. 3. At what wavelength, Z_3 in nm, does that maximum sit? 851.972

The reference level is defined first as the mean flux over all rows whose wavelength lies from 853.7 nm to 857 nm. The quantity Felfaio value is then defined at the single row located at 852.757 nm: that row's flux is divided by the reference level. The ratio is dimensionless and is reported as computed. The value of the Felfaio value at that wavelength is 1.00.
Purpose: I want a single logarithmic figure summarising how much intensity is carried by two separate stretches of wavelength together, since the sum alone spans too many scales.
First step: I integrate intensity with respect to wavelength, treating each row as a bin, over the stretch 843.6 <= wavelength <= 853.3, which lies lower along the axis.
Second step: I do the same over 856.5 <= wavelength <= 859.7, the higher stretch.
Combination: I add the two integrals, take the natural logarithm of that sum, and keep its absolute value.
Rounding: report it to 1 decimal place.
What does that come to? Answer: 5.6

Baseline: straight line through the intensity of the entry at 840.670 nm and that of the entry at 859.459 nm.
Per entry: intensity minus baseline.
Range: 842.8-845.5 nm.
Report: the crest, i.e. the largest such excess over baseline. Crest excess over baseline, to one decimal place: 2.8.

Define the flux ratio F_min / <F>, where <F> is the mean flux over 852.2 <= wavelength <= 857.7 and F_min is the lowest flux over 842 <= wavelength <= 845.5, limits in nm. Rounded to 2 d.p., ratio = 0.92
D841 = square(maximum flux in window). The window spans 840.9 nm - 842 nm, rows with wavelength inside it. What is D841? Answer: 445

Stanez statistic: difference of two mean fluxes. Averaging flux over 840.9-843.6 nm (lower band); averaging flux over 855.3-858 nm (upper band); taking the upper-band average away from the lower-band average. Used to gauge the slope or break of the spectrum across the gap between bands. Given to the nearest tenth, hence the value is -0.5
